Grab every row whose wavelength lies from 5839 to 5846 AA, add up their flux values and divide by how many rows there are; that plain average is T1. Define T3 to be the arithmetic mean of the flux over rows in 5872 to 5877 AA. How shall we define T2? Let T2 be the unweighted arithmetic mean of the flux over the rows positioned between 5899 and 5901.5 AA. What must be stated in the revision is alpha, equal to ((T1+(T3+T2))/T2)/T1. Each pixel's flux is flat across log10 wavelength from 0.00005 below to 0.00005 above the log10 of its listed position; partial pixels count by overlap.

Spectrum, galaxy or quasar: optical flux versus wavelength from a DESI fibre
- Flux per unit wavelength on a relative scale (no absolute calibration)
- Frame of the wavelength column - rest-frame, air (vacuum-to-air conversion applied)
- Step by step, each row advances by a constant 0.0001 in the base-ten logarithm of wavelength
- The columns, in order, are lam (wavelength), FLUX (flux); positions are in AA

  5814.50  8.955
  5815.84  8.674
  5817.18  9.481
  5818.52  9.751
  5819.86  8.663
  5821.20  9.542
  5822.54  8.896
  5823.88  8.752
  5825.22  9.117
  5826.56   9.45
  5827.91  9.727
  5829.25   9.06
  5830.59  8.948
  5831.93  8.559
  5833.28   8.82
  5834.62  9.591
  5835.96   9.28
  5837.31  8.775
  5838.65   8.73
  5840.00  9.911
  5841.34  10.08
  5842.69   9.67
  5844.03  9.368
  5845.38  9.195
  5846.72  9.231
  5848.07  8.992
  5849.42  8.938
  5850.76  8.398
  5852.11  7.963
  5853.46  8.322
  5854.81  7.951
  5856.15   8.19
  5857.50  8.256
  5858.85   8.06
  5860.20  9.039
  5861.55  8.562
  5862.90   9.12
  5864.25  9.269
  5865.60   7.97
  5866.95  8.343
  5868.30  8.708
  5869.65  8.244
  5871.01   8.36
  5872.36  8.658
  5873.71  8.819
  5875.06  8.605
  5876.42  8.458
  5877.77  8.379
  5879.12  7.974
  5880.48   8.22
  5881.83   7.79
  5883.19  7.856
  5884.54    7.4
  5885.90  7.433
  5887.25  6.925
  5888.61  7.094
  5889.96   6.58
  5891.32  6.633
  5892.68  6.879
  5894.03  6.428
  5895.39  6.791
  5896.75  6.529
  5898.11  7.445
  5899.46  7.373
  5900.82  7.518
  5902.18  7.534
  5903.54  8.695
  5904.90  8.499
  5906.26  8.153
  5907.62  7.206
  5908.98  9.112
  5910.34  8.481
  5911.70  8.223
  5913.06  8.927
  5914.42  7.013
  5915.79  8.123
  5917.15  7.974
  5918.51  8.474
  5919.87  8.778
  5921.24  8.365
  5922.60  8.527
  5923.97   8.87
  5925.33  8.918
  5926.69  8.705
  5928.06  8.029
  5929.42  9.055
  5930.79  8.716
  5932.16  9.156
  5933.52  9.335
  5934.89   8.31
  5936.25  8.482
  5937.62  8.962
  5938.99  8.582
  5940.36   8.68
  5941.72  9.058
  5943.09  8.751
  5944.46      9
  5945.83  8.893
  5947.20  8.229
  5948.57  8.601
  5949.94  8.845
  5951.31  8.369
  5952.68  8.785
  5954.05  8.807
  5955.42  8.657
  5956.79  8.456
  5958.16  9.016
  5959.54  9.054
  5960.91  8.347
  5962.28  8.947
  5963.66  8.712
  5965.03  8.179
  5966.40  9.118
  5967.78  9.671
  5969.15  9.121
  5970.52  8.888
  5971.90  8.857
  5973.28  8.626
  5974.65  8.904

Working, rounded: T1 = 9.64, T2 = 7.4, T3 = 8.6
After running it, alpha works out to 0.358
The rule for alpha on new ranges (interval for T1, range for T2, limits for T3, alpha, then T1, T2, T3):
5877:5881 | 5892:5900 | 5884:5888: 0.395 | 8.19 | 6.9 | 7.3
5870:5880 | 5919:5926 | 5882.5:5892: 0.330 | 8.46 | 8.7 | 7.1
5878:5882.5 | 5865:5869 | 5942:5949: 0.375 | 7.99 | 8.3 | 8.7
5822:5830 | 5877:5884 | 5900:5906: 0.343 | 9.17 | 8.0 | 8.1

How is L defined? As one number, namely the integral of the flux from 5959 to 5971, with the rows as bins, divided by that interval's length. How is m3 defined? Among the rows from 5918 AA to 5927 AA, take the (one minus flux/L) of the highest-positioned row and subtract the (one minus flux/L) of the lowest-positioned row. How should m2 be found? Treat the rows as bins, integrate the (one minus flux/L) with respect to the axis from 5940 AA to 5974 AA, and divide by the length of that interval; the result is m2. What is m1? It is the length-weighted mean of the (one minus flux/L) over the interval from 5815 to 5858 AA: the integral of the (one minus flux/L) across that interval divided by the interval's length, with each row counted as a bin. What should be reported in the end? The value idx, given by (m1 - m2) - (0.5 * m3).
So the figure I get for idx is -0.012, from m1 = -0.01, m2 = 0.012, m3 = -0.03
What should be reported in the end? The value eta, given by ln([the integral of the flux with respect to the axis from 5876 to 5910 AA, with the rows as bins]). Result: 5.55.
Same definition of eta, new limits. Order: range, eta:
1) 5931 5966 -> 5.72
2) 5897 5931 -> 5.64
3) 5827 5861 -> 5.71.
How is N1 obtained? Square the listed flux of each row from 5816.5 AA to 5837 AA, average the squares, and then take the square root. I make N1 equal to 9.2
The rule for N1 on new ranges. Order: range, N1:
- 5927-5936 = 8.8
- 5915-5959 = 8.7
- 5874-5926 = 7.9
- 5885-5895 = 6.9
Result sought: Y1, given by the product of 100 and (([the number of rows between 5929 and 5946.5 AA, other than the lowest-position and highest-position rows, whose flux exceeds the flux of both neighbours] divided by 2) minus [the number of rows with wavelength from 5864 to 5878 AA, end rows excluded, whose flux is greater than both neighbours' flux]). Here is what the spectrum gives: 0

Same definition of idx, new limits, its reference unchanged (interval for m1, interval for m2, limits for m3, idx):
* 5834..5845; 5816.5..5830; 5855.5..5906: -0.003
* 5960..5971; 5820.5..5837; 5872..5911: 0.019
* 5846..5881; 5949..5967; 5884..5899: 0.026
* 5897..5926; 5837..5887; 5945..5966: 0.003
